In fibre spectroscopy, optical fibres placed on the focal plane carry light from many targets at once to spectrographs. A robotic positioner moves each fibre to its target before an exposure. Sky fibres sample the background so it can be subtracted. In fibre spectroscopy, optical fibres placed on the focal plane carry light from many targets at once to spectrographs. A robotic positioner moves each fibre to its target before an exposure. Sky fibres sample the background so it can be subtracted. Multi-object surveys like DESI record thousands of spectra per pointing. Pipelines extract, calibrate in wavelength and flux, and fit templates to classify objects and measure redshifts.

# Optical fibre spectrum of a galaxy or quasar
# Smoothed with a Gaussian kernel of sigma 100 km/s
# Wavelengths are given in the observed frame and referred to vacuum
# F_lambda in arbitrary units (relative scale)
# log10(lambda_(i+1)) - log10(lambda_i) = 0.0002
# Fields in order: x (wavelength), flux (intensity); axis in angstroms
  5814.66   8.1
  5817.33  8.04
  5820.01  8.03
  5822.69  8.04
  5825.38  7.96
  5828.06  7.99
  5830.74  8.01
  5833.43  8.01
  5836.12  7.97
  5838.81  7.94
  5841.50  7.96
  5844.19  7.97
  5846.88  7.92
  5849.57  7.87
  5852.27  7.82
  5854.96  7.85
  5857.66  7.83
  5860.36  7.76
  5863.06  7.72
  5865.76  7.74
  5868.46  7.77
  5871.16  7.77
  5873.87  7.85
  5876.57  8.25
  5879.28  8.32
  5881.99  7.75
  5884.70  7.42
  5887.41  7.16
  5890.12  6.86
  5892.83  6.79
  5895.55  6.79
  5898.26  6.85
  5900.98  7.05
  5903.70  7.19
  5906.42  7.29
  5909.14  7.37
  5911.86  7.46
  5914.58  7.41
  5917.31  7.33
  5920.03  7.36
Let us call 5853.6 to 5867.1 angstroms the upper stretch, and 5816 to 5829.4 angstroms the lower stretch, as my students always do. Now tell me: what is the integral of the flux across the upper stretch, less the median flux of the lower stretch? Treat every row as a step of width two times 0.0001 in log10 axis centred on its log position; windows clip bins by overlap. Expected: 97.0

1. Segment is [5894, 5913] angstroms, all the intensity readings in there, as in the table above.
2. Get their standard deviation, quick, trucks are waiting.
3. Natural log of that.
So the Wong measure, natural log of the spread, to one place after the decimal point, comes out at -1.4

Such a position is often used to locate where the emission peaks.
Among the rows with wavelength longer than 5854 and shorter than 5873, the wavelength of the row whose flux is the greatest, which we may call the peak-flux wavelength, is 5854.96 angstroms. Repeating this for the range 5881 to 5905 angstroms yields 5881.99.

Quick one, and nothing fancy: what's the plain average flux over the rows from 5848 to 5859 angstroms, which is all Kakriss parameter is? 7.84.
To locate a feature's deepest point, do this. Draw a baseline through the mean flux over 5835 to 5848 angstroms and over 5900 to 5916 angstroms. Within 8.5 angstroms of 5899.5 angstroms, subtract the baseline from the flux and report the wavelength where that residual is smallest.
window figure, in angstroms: 5892.83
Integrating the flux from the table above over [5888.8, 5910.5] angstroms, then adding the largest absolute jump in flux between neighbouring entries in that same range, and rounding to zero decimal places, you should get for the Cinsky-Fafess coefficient 153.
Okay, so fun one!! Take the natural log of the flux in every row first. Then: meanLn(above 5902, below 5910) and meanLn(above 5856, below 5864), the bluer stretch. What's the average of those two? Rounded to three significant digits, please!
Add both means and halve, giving 2.02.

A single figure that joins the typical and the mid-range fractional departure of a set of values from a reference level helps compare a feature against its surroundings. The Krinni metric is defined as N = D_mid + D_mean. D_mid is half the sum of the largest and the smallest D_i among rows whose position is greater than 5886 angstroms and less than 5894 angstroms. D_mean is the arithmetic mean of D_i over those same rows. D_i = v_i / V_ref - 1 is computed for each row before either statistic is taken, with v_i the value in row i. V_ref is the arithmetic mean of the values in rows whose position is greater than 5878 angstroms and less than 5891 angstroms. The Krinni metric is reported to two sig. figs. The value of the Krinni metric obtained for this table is -0.15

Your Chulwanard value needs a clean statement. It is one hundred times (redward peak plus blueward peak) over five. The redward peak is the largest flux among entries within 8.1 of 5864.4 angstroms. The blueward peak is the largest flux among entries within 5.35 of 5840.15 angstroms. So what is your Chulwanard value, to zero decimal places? 316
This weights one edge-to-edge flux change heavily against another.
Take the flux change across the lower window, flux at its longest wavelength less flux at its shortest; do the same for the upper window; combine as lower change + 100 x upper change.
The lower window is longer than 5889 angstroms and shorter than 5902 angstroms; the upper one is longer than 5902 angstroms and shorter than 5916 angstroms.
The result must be 22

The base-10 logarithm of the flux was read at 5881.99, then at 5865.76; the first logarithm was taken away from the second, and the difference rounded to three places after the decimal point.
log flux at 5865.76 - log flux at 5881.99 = -0.001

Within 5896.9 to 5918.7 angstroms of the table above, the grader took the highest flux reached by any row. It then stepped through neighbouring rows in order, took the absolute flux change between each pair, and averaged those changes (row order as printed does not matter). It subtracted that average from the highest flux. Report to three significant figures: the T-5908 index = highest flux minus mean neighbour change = 7.35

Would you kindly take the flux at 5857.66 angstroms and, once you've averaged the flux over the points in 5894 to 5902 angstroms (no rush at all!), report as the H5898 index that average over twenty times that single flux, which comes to 0.0440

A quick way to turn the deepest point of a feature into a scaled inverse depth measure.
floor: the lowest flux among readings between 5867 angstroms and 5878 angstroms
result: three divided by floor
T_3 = 0.386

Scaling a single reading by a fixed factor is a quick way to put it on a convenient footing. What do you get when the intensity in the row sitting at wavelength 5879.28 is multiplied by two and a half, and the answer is 20.8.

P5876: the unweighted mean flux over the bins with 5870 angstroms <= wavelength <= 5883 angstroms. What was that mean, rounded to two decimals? 7.99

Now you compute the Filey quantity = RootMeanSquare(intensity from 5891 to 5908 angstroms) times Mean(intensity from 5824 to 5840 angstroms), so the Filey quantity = 55.8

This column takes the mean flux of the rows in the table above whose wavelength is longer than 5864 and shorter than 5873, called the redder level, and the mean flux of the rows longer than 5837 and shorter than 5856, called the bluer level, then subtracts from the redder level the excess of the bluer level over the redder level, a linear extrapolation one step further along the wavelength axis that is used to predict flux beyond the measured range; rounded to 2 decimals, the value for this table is 7.62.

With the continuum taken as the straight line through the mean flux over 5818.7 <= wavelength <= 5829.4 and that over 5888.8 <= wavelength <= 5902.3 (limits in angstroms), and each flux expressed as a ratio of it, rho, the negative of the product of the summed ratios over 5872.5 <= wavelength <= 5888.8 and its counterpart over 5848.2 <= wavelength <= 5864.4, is -41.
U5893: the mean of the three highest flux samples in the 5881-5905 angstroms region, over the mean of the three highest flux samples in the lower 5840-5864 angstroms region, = 0.94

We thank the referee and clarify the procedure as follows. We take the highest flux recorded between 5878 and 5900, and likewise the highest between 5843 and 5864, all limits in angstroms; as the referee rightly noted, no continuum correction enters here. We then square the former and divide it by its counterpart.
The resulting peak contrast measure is 8.7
